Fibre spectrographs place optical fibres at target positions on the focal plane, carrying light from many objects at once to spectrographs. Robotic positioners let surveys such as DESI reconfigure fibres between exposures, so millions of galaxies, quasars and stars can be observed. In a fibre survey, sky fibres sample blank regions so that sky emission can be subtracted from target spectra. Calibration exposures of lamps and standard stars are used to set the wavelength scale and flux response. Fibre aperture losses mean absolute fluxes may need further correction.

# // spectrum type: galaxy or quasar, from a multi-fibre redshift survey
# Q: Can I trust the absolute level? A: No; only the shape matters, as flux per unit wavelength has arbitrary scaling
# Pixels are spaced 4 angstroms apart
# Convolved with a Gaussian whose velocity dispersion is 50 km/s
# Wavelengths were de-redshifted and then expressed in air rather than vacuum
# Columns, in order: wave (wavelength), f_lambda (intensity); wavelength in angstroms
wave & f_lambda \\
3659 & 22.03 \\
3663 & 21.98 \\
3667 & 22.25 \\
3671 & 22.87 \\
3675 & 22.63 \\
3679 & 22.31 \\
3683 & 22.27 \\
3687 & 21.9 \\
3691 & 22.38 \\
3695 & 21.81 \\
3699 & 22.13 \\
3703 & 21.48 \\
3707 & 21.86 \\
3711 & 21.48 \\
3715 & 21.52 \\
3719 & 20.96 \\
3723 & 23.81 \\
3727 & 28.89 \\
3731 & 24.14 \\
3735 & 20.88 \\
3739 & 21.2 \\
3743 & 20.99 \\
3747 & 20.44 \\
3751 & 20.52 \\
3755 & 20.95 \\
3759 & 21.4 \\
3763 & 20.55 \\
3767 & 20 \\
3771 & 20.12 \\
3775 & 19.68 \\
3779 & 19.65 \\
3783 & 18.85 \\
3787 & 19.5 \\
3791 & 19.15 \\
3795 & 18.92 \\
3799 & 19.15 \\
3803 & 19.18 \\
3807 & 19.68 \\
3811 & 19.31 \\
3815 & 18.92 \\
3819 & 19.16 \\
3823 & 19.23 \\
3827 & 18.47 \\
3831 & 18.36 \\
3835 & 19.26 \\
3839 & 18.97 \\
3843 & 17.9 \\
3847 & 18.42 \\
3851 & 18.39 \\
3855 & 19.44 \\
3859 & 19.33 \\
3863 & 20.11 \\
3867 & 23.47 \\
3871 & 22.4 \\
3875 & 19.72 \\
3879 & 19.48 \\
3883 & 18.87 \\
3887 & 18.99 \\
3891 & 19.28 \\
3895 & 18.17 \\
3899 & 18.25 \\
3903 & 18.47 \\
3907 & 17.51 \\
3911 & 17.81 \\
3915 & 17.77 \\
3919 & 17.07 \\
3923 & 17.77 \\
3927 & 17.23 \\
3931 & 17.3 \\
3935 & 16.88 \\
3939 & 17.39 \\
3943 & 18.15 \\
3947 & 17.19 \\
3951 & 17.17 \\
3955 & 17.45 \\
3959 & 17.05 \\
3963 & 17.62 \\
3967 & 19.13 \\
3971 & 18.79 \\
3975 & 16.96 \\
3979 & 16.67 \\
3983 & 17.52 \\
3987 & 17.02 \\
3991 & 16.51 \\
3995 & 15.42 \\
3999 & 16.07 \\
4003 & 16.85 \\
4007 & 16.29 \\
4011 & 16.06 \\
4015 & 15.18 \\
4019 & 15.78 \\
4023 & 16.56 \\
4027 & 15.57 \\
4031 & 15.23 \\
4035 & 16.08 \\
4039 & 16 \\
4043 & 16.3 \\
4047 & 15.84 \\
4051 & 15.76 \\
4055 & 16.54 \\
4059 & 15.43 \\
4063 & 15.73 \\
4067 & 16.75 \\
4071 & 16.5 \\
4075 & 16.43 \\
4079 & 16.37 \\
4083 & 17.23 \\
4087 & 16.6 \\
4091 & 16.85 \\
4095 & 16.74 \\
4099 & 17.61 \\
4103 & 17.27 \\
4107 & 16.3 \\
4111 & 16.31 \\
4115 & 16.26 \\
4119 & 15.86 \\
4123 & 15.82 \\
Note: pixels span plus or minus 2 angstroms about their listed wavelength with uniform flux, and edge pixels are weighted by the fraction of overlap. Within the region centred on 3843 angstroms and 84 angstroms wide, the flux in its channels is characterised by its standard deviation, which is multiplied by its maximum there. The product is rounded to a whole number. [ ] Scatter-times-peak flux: 30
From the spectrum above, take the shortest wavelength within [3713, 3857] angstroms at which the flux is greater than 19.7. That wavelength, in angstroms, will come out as 3715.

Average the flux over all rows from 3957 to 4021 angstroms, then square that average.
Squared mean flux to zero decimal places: 282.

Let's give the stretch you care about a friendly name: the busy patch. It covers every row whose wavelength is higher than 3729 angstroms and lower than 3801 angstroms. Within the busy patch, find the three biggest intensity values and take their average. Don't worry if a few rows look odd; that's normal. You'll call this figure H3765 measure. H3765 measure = 22.2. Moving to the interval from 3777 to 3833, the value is 19.6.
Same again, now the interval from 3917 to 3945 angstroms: 17.8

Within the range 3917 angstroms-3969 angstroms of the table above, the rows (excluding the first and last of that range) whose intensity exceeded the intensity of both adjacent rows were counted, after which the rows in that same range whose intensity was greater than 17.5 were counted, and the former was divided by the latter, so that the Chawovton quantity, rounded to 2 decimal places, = 1.00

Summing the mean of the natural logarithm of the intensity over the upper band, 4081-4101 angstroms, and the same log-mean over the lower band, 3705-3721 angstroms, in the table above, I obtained 5.9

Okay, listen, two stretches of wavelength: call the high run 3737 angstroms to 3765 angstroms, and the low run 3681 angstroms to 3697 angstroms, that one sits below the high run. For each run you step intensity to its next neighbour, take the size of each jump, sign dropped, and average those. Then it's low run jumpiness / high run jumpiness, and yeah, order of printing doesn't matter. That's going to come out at 1.1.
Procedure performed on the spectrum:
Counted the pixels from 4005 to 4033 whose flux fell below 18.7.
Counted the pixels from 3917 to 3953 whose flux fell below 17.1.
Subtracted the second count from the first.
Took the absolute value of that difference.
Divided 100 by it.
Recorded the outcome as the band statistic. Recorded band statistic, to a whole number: 20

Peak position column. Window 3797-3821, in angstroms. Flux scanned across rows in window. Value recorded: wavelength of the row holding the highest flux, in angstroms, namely 3807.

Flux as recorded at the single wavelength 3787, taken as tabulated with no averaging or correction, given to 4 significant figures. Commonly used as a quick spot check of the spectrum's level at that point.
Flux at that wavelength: 19.50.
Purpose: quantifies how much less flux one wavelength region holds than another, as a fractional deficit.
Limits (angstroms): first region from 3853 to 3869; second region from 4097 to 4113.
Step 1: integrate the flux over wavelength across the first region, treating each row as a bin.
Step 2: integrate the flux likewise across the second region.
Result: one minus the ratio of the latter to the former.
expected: 0.18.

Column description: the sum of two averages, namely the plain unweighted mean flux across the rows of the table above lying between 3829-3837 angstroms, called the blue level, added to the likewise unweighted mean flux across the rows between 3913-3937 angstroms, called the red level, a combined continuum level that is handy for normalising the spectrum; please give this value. 36.1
